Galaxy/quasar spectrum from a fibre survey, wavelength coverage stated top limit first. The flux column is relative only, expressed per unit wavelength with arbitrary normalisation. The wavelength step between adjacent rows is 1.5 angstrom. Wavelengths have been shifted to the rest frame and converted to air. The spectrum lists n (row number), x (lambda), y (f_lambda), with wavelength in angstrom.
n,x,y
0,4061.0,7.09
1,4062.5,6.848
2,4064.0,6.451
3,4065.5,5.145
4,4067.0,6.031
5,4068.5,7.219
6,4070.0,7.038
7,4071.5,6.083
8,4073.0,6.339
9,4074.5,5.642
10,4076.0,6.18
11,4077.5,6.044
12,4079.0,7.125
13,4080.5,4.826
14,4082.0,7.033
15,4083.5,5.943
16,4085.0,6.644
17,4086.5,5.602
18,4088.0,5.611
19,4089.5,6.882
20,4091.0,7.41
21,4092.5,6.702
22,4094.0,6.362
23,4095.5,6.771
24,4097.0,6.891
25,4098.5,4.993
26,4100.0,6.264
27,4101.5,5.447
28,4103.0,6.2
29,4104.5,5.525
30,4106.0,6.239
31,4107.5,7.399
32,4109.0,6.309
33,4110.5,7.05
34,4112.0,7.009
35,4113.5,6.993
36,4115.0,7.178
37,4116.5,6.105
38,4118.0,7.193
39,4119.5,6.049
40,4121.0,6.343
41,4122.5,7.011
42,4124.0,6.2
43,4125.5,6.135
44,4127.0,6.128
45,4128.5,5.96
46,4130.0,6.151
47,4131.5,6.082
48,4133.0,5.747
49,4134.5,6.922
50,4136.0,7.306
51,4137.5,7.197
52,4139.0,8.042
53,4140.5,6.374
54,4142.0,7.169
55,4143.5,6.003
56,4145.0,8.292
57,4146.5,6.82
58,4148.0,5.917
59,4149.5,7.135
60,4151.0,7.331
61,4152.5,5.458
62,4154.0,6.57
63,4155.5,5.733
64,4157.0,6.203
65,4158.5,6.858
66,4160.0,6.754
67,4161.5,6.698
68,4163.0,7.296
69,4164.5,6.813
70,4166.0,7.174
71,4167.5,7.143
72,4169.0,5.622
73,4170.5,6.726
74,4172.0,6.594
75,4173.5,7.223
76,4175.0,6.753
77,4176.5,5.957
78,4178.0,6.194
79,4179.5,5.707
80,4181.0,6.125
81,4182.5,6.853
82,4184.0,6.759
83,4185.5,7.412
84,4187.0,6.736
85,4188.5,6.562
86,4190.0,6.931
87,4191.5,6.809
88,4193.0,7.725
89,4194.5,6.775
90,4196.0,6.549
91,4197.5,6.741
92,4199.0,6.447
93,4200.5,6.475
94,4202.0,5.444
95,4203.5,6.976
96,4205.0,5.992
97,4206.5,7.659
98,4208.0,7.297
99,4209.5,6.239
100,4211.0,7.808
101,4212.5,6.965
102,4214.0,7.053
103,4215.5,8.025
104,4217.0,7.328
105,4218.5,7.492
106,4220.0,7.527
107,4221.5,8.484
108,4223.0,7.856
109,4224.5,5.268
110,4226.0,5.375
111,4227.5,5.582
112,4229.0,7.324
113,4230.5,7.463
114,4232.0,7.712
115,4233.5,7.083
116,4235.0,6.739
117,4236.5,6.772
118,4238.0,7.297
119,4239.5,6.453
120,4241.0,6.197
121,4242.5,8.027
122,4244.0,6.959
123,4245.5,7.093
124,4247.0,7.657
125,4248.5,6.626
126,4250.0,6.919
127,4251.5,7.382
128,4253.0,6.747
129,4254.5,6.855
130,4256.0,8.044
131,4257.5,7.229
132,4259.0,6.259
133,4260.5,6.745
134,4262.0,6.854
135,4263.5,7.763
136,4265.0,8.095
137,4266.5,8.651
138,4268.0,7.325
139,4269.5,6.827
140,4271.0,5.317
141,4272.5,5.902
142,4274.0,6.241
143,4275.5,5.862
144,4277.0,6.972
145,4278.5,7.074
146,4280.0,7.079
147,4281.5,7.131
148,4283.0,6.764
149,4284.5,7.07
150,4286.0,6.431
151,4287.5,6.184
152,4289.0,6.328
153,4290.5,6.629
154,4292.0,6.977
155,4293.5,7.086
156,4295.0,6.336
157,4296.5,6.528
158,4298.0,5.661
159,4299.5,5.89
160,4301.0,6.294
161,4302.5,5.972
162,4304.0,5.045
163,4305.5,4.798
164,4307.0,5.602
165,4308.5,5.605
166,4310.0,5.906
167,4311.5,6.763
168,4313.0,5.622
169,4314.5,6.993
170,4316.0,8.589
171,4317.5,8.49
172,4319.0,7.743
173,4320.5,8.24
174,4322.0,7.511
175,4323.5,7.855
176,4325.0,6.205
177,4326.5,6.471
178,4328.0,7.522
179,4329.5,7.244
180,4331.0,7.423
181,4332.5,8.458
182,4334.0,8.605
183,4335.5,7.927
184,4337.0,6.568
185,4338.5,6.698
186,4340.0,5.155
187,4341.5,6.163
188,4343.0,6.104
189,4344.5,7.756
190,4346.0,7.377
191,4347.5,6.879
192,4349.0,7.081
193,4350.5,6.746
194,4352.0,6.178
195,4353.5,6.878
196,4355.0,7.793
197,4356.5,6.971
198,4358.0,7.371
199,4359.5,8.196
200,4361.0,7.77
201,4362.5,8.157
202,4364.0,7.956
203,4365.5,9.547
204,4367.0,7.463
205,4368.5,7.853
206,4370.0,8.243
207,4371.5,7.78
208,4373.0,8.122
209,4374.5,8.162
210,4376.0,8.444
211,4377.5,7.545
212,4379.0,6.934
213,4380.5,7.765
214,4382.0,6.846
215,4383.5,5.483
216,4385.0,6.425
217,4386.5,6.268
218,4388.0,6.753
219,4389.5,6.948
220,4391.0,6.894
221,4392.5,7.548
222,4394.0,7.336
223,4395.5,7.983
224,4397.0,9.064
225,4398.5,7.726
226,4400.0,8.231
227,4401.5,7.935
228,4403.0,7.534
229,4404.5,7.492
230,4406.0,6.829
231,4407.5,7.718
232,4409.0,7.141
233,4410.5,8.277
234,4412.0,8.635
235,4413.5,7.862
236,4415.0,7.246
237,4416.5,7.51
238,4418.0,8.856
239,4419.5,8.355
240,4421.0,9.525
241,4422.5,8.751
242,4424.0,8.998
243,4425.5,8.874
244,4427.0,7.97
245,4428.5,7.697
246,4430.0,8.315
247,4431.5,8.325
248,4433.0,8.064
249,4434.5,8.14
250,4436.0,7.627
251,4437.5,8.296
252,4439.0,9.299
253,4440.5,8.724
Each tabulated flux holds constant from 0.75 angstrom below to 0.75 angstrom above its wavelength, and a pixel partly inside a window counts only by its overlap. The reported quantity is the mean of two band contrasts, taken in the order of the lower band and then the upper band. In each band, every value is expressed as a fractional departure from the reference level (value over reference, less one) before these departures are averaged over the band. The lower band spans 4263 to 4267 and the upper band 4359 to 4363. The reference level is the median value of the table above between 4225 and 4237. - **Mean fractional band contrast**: 0.17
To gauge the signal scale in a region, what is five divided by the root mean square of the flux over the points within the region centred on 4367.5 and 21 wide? 0.62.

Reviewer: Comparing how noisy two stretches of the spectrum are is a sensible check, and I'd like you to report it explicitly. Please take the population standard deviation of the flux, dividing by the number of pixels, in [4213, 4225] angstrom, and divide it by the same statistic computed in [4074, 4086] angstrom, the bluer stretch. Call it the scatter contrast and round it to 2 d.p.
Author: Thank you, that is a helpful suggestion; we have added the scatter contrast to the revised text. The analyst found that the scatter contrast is 1.27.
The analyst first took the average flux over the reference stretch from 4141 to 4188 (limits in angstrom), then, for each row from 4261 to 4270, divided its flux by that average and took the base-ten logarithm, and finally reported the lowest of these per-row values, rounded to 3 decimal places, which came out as 0.012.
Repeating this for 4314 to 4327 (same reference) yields -0.030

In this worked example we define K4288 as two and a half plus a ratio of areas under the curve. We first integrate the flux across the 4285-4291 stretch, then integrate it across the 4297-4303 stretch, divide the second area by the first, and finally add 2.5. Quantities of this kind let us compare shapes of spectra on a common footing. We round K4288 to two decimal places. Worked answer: 3.43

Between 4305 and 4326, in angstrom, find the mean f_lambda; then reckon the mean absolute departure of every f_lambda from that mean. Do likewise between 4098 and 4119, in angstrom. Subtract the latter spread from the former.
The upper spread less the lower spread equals 0.45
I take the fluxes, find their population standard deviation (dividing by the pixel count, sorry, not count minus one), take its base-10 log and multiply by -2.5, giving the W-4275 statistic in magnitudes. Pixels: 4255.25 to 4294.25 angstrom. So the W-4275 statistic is 0.35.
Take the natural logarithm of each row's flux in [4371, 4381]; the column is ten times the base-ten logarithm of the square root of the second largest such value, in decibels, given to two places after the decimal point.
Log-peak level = 1.61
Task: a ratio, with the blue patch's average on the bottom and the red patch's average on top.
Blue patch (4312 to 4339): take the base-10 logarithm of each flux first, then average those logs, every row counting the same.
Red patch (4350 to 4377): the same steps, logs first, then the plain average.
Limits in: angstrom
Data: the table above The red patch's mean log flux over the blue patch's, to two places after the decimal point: 1.02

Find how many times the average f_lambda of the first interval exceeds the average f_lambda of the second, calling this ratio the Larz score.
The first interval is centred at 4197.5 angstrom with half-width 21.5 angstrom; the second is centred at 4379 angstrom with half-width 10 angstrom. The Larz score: 0.932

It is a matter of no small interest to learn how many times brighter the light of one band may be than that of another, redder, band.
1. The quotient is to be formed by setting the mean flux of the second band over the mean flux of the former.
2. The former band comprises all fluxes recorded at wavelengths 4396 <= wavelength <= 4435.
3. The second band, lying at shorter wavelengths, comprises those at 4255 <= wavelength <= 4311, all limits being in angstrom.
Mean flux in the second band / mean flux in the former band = 0.81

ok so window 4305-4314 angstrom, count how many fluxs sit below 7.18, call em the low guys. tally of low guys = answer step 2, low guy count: 6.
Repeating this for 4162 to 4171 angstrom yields 5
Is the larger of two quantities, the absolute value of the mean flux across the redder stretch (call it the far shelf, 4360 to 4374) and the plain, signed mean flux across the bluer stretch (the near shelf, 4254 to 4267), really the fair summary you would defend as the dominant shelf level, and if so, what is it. 8.1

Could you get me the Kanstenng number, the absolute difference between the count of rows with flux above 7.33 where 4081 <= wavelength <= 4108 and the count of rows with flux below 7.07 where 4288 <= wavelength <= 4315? 15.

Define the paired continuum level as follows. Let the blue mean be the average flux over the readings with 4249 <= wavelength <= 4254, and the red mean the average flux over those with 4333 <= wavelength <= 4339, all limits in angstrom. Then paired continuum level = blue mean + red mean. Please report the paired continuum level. 14.5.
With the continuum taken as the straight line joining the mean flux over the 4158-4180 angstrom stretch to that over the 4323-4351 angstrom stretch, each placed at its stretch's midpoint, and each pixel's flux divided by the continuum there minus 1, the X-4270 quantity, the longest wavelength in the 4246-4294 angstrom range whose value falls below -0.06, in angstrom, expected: 4289.0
